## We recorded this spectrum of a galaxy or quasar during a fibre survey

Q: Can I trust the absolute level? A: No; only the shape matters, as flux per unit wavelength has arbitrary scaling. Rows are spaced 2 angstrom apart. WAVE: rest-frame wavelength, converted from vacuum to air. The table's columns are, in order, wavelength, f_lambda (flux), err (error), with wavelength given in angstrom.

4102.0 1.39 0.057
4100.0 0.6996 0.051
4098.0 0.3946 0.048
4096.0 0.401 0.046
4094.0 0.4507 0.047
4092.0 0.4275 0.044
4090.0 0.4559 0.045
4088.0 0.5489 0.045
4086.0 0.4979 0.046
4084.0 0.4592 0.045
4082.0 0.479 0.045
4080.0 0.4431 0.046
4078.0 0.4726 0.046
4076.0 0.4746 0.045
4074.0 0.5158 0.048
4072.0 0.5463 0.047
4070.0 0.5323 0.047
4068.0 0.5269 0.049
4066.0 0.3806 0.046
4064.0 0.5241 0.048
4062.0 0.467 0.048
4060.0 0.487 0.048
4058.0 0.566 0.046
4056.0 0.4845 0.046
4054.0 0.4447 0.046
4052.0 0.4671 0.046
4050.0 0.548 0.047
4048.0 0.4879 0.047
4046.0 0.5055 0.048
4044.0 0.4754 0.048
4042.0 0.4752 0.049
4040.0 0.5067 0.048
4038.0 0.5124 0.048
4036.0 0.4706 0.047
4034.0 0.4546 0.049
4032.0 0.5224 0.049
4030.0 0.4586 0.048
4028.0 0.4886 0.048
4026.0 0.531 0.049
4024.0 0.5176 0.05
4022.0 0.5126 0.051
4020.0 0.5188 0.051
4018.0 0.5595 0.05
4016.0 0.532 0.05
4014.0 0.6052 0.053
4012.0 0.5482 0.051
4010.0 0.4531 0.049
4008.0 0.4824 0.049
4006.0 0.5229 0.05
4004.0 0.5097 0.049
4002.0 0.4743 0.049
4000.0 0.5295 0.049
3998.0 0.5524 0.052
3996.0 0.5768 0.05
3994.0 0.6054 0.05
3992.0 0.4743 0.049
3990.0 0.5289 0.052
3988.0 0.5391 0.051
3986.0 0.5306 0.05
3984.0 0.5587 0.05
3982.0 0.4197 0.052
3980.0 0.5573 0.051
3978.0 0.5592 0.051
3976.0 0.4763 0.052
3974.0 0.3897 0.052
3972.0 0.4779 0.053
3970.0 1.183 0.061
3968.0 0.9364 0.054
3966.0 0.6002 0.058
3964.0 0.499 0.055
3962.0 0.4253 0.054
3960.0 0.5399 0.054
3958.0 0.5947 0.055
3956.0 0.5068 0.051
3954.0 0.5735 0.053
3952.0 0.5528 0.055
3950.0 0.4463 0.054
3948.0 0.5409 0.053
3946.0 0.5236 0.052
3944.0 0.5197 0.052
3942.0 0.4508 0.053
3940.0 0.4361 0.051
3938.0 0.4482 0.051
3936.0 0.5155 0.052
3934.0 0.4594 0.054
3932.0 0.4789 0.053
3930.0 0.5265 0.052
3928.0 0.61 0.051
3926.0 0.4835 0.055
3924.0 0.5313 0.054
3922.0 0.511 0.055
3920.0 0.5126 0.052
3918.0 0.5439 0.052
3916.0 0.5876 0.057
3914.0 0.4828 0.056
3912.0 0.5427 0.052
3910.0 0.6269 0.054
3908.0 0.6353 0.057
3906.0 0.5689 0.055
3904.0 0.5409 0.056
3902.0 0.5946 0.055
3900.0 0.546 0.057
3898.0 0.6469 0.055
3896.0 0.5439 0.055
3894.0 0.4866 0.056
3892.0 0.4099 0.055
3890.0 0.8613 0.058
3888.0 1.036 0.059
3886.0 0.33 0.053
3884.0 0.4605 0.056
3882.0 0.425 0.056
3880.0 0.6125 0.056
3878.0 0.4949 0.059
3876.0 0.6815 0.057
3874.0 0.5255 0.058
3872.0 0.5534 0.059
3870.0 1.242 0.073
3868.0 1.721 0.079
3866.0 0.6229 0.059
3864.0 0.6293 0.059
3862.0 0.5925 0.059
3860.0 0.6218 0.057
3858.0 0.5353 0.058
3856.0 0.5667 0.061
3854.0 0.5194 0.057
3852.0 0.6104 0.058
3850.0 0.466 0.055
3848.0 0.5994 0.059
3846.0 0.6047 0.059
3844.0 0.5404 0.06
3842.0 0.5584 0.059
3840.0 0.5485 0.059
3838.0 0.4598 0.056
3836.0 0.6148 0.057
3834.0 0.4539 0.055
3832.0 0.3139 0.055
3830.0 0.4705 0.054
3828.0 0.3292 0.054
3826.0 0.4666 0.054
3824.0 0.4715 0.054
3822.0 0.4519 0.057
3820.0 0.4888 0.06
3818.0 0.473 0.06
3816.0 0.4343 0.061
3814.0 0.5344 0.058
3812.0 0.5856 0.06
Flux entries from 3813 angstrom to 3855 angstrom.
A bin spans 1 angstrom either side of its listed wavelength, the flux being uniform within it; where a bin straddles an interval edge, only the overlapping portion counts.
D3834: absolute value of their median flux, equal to 0.473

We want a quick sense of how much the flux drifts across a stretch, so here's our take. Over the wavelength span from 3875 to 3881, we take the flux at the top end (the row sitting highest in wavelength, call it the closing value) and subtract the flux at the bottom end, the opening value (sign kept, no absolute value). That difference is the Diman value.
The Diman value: -0.069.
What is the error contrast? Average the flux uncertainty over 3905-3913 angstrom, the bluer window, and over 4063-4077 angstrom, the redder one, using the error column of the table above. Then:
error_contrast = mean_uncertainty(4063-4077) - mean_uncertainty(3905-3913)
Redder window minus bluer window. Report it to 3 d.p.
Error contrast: -0.007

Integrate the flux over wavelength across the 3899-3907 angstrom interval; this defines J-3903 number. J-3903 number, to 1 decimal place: 4.5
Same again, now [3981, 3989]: 4.1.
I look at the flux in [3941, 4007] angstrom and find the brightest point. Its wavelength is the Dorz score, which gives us 3970.0 angstrom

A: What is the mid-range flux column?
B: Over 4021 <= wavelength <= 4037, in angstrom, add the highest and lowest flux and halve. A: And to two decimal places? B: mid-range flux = 0.49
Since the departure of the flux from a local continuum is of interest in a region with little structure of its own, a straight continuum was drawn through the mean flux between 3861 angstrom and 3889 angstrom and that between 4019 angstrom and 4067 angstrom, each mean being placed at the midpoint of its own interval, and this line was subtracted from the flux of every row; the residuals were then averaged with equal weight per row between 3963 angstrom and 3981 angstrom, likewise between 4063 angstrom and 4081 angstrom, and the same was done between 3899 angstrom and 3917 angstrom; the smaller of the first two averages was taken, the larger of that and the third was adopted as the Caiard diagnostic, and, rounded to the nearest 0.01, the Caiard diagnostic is 0.04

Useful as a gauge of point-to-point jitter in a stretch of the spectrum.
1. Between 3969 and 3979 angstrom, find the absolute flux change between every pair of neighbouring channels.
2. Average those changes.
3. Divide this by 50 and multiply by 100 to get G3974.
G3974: 0.48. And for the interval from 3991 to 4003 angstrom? 0.10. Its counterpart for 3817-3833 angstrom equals 0.15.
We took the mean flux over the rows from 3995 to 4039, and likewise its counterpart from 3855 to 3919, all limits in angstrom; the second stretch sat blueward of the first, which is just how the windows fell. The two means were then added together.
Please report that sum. 1.15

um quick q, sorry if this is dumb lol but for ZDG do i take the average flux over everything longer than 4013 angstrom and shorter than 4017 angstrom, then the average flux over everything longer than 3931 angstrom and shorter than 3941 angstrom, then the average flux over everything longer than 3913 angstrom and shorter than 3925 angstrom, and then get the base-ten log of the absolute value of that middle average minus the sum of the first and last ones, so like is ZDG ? -0.20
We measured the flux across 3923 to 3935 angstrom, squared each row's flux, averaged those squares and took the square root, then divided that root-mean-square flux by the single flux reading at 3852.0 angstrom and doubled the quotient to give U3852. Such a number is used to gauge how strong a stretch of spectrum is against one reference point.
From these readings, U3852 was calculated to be 1.70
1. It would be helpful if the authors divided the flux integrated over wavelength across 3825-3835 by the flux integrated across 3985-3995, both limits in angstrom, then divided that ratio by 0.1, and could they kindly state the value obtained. 7.6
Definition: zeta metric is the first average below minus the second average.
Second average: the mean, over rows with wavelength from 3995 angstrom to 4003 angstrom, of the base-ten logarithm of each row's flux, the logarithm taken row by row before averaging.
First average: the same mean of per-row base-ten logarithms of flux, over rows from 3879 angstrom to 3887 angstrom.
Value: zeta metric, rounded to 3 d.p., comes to -0.076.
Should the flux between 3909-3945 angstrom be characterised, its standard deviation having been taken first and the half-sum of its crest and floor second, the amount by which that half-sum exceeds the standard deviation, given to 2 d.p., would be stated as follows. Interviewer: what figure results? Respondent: 0.48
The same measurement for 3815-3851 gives 0.38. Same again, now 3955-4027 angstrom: 0.65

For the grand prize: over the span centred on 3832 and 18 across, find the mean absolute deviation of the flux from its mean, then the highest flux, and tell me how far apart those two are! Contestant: 0.55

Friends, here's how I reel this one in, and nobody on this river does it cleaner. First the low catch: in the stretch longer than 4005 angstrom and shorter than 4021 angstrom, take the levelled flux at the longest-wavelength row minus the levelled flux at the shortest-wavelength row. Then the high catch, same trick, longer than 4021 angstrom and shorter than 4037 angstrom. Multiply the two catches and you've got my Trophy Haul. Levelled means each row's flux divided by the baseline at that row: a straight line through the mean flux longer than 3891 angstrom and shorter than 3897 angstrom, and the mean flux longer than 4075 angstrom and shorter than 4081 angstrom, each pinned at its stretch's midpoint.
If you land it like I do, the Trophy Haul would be 0.000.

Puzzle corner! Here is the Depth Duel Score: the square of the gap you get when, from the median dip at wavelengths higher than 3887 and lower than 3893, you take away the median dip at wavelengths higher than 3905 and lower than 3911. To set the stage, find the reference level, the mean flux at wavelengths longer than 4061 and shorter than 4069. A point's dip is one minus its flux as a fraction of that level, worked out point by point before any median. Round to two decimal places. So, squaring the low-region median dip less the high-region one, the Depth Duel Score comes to 0.24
